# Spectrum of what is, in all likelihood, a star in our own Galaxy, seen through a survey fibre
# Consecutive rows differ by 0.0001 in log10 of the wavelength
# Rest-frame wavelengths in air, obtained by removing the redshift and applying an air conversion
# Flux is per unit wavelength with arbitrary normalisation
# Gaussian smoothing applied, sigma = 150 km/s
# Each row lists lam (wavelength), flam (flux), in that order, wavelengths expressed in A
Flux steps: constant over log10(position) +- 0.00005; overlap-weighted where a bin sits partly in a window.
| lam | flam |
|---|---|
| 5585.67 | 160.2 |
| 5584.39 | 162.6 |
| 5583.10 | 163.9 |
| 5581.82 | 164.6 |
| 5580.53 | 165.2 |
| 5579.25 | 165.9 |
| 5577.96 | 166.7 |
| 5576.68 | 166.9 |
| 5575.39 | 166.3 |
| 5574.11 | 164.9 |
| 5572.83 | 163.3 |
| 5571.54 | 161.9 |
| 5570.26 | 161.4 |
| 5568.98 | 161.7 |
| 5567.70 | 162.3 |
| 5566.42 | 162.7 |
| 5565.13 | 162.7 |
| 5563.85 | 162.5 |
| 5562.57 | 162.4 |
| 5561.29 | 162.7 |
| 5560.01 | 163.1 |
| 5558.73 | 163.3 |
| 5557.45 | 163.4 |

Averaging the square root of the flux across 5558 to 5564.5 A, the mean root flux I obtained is 12.8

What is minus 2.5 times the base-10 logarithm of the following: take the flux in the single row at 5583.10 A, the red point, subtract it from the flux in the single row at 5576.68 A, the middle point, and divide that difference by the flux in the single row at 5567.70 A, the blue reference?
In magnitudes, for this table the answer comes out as 4.3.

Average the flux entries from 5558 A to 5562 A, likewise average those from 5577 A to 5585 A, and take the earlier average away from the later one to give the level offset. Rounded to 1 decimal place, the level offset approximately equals 1.8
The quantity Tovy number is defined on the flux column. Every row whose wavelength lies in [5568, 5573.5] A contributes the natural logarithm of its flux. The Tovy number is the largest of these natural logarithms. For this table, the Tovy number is 5.10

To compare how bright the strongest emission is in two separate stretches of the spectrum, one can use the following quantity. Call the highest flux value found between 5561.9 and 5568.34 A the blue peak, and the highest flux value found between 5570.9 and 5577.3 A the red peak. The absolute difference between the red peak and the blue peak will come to 4.2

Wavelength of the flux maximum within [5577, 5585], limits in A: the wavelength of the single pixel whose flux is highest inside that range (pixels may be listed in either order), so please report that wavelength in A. 5577.96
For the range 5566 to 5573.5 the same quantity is 5572.83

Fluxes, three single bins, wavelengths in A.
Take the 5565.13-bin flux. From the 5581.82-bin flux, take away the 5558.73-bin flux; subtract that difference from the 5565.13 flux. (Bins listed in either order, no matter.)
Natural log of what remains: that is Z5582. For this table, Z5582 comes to 5.08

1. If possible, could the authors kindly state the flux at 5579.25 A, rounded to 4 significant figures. 165.9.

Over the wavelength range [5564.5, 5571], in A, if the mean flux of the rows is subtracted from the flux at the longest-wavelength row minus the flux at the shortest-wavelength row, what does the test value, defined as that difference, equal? -163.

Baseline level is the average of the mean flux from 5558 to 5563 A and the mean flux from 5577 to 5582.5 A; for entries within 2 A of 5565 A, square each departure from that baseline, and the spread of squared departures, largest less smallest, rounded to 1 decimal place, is 0.7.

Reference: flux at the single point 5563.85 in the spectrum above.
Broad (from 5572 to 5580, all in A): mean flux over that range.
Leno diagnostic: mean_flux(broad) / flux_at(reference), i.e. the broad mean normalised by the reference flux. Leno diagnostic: 1.02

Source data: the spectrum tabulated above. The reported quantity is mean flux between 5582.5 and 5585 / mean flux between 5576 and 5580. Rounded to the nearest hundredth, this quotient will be 0.98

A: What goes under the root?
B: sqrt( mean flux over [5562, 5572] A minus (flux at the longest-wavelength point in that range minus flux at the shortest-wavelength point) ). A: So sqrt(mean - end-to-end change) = 12.8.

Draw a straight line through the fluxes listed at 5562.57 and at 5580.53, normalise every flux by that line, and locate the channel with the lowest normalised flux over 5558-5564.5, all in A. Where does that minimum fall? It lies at 5563.85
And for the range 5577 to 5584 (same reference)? 5583.10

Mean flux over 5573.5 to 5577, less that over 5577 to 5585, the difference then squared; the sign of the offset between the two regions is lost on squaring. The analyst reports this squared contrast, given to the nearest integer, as 1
